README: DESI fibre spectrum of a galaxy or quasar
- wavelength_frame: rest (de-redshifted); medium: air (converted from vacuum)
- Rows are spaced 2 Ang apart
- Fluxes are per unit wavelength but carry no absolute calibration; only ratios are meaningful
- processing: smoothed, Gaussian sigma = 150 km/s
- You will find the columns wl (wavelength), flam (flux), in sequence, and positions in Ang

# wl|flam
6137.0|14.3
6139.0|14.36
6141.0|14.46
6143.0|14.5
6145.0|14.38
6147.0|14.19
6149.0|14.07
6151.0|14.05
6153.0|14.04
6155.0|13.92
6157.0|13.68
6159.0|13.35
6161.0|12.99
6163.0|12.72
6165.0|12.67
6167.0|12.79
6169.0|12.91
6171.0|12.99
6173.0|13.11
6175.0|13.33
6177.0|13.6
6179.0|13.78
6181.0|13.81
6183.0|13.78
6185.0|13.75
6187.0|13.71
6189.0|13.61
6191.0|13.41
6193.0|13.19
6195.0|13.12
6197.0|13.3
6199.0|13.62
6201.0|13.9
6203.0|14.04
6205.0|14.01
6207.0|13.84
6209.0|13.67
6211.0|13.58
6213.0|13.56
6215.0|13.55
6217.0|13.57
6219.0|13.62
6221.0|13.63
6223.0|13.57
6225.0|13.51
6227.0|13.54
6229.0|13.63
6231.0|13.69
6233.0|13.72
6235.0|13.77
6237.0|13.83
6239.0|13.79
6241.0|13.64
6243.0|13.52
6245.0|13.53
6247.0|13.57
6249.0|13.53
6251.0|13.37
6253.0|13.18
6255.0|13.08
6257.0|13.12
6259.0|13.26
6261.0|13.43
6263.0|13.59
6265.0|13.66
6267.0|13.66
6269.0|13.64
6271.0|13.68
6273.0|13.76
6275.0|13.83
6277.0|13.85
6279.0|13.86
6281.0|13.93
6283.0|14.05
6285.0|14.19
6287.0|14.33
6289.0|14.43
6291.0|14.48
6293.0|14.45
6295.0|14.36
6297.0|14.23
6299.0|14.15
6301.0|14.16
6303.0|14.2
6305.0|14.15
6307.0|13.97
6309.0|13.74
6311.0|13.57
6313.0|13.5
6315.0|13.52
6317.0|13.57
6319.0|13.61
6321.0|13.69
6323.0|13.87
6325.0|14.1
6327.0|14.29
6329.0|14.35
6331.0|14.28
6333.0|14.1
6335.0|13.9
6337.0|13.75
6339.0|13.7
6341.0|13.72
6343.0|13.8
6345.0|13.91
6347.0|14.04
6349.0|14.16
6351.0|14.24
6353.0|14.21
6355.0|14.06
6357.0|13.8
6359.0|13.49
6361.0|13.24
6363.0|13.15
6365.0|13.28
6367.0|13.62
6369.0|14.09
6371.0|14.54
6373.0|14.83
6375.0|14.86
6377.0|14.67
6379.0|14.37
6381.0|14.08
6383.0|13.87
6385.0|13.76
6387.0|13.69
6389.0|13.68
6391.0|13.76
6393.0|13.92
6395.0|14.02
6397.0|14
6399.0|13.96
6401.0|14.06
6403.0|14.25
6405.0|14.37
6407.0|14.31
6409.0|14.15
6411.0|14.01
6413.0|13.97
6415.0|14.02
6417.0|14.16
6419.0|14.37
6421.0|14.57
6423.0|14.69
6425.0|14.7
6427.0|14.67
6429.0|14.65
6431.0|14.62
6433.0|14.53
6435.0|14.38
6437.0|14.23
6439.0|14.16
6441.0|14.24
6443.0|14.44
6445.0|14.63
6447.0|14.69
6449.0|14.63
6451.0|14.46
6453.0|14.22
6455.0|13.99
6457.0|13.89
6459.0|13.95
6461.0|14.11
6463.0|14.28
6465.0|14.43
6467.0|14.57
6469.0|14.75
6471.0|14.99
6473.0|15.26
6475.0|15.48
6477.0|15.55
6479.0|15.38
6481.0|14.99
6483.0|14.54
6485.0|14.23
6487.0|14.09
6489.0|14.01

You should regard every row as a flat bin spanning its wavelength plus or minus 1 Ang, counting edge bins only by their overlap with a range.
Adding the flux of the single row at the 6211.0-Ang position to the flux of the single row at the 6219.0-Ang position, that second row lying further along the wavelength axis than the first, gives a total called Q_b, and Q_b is 27.2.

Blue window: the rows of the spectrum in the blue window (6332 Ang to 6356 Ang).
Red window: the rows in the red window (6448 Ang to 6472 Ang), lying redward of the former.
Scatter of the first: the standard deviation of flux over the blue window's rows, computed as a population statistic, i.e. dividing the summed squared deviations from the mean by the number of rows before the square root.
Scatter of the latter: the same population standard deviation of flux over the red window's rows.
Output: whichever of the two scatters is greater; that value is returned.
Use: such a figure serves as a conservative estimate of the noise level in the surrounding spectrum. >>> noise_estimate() 0.33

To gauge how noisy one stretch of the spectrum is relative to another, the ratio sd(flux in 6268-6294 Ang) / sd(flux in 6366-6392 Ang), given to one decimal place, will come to 0.7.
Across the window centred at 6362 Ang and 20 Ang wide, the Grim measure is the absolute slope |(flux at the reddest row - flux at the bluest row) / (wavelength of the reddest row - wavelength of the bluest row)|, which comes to 0.018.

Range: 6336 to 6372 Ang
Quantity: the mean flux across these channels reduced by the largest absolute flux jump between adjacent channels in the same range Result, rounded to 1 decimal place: 13.4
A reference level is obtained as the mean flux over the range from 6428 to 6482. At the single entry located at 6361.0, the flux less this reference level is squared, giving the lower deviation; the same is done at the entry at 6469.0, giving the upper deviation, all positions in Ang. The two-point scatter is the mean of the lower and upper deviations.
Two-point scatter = 0.91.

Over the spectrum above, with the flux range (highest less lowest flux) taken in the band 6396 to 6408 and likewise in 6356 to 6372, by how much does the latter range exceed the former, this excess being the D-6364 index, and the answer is 1.0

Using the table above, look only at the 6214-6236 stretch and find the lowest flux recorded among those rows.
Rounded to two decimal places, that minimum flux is 13.51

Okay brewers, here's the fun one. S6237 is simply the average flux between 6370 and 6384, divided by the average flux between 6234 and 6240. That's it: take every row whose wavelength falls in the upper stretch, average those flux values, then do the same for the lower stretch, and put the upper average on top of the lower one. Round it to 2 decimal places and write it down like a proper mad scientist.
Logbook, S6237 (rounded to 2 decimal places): 1.05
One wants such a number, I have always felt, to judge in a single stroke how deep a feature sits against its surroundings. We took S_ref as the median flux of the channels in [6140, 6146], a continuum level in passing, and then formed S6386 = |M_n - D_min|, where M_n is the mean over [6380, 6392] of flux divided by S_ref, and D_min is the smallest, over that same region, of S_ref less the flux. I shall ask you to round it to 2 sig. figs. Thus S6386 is 0.57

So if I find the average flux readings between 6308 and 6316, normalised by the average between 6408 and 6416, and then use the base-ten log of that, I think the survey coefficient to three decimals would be -0.014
